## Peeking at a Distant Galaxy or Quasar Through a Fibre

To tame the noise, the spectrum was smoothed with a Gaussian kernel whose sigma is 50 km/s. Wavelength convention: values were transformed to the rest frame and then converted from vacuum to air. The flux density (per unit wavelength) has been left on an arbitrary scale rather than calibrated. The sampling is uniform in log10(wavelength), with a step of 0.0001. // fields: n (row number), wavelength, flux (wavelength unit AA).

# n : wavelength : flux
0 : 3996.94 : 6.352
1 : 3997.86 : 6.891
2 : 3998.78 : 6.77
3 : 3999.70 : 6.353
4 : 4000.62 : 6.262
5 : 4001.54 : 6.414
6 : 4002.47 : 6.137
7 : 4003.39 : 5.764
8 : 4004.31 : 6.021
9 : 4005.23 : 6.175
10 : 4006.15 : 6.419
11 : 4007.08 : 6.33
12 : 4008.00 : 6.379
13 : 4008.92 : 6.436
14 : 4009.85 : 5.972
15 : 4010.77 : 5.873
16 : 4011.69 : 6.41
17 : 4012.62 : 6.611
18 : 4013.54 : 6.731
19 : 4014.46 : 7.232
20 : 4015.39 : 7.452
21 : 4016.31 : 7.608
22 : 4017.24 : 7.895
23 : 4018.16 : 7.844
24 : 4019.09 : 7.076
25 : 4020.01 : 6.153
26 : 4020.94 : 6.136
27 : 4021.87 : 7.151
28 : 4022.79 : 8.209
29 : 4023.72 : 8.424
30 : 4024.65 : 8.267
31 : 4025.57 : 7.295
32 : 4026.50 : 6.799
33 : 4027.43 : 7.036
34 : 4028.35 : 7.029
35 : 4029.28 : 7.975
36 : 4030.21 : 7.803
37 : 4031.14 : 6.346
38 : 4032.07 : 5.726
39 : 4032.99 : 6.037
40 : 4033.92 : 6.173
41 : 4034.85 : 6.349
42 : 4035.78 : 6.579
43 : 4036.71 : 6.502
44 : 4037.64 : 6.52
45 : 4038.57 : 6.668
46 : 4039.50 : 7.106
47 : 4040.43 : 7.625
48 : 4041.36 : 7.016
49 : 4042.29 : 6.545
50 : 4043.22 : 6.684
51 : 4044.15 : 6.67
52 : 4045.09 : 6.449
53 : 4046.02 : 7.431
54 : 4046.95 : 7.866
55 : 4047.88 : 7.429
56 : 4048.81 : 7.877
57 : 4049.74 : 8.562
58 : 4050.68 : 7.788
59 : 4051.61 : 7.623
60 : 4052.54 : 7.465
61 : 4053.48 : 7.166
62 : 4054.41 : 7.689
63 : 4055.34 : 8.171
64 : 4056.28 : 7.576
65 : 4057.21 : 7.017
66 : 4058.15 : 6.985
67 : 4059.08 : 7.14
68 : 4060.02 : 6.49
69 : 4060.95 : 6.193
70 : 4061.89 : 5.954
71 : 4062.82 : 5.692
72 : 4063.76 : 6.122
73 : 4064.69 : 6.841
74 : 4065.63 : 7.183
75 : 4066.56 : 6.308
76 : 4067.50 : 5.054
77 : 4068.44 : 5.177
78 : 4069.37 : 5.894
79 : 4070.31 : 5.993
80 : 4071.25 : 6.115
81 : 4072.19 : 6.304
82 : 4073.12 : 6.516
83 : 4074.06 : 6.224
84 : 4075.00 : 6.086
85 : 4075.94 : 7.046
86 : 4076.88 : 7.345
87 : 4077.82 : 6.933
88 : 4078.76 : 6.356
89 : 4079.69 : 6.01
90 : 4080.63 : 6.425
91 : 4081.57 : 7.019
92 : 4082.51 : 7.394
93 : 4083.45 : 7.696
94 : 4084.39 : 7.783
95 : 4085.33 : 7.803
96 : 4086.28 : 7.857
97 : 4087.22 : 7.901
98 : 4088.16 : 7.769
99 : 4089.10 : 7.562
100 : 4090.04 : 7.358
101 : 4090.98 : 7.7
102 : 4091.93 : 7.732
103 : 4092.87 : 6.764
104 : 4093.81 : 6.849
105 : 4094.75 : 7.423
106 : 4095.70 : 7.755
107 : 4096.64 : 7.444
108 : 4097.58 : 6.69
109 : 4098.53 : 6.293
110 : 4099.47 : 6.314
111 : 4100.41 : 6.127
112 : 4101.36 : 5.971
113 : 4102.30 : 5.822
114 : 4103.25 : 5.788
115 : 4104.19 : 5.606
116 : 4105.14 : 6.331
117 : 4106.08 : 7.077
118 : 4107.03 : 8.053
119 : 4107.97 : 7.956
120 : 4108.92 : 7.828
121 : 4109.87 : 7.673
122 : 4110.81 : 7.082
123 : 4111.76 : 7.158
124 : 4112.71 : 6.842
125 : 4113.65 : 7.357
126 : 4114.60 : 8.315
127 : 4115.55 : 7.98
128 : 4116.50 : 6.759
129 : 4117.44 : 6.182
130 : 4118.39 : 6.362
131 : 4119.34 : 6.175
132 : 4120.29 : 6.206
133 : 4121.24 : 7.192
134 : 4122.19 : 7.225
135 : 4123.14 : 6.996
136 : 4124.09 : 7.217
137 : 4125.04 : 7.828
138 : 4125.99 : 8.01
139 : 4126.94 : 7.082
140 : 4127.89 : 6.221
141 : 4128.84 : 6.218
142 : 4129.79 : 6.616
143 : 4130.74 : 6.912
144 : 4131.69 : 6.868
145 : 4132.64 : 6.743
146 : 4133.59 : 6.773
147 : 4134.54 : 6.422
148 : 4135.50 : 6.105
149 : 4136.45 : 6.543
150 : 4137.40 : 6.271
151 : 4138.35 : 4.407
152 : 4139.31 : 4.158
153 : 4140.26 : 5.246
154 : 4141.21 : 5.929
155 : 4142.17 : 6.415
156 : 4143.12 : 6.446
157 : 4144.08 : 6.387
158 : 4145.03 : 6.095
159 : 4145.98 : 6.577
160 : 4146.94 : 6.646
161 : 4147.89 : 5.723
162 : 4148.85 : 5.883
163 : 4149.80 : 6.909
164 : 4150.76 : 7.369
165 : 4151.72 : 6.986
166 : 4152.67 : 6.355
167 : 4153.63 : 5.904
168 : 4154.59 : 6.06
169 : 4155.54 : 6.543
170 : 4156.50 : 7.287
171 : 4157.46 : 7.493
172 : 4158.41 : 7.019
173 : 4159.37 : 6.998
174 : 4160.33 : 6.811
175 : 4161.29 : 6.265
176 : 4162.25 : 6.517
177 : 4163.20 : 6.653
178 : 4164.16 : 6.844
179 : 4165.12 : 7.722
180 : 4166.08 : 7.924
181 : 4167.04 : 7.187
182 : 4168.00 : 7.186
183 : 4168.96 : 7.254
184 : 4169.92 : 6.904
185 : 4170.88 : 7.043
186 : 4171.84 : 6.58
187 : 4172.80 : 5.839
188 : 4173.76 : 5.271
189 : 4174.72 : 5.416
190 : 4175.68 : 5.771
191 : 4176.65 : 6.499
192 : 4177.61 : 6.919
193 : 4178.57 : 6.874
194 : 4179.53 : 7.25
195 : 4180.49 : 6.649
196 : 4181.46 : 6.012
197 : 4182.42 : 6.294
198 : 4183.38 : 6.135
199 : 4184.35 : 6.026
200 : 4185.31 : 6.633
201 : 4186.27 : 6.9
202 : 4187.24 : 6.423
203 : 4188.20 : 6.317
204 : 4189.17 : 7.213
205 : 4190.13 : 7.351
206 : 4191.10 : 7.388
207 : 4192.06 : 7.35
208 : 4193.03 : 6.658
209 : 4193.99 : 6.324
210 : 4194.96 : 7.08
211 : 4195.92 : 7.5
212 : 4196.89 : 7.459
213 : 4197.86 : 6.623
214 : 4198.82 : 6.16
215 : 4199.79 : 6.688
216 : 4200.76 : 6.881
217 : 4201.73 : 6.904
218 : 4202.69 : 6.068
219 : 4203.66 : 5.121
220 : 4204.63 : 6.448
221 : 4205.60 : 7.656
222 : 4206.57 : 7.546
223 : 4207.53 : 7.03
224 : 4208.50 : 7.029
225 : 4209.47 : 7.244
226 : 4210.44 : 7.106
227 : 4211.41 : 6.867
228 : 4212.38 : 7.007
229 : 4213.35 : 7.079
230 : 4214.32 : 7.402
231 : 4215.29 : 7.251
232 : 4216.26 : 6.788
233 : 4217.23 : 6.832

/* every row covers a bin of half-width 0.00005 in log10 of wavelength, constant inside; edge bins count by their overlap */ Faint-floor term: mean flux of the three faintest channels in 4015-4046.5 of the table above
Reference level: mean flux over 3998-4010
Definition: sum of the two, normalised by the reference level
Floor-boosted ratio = 1.95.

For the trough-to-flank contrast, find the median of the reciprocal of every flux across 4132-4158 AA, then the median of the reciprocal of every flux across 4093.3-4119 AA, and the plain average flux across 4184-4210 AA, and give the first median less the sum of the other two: -6.81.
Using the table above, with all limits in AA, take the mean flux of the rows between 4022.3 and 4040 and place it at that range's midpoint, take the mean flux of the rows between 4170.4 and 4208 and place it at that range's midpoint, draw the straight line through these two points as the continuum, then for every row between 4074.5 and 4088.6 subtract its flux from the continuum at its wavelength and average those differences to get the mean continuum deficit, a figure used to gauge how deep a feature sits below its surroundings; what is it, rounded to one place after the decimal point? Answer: -0.3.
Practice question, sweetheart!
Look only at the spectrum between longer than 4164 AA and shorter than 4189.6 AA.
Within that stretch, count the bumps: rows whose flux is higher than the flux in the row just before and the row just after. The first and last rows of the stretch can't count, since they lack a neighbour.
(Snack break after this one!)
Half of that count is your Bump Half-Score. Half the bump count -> 3.50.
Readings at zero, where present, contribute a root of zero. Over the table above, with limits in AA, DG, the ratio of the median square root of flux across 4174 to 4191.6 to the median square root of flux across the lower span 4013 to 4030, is 0.95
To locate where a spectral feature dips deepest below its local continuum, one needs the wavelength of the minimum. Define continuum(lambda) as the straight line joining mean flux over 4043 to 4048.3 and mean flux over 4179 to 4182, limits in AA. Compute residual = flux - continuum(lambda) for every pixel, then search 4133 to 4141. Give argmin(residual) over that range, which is 4139.31 AA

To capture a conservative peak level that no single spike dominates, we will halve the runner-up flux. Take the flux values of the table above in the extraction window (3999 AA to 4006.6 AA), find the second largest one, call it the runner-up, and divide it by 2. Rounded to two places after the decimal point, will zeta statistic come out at 3.21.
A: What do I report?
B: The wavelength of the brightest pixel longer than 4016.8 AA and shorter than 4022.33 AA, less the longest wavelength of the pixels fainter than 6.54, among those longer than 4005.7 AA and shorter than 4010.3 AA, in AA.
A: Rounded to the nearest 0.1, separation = 7.4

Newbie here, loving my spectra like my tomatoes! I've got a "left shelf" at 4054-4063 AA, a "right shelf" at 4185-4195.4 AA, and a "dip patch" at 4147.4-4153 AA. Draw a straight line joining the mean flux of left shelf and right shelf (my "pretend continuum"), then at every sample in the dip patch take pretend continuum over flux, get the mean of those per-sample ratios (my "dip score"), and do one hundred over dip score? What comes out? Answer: 94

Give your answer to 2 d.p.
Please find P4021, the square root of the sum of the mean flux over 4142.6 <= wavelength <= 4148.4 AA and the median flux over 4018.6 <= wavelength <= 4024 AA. 3.66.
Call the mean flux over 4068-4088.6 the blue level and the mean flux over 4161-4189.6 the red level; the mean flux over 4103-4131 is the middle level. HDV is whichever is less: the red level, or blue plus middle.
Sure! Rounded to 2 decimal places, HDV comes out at 6.62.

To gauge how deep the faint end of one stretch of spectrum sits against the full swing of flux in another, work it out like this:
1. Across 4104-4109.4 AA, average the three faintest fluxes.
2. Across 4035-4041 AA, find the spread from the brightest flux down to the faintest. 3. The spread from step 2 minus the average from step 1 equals -5.2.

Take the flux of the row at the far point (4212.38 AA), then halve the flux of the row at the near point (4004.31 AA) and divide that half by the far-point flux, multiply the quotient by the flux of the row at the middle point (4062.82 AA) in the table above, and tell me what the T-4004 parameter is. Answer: 2.4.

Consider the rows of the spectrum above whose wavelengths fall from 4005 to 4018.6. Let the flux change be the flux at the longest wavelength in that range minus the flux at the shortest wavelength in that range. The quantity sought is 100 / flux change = 60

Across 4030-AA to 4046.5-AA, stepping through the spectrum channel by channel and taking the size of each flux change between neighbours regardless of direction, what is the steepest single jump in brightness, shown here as 1.46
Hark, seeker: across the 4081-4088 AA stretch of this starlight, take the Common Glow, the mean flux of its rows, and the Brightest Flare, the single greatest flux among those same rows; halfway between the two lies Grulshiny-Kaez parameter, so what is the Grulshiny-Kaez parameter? 7.8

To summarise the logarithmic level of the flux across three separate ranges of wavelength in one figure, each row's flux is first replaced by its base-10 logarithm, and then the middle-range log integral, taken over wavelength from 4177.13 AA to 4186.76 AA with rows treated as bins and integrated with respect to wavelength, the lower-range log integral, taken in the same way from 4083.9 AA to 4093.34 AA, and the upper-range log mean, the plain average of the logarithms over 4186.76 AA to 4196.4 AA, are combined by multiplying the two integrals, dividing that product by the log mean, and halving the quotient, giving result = 38.8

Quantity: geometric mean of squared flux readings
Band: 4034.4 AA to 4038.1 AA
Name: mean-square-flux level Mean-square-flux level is 42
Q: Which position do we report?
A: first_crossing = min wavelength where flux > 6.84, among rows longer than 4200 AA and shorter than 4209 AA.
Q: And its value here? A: 4200.76 AA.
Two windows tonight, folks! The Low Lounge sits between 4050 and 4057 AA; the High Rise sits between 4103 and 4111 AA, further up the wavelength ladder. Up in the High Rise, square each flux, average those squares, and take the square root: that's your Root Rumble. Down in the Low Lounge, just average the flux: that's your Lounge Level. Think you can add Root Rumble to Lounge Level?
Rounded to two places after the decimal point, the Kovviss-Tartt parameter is 14.74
